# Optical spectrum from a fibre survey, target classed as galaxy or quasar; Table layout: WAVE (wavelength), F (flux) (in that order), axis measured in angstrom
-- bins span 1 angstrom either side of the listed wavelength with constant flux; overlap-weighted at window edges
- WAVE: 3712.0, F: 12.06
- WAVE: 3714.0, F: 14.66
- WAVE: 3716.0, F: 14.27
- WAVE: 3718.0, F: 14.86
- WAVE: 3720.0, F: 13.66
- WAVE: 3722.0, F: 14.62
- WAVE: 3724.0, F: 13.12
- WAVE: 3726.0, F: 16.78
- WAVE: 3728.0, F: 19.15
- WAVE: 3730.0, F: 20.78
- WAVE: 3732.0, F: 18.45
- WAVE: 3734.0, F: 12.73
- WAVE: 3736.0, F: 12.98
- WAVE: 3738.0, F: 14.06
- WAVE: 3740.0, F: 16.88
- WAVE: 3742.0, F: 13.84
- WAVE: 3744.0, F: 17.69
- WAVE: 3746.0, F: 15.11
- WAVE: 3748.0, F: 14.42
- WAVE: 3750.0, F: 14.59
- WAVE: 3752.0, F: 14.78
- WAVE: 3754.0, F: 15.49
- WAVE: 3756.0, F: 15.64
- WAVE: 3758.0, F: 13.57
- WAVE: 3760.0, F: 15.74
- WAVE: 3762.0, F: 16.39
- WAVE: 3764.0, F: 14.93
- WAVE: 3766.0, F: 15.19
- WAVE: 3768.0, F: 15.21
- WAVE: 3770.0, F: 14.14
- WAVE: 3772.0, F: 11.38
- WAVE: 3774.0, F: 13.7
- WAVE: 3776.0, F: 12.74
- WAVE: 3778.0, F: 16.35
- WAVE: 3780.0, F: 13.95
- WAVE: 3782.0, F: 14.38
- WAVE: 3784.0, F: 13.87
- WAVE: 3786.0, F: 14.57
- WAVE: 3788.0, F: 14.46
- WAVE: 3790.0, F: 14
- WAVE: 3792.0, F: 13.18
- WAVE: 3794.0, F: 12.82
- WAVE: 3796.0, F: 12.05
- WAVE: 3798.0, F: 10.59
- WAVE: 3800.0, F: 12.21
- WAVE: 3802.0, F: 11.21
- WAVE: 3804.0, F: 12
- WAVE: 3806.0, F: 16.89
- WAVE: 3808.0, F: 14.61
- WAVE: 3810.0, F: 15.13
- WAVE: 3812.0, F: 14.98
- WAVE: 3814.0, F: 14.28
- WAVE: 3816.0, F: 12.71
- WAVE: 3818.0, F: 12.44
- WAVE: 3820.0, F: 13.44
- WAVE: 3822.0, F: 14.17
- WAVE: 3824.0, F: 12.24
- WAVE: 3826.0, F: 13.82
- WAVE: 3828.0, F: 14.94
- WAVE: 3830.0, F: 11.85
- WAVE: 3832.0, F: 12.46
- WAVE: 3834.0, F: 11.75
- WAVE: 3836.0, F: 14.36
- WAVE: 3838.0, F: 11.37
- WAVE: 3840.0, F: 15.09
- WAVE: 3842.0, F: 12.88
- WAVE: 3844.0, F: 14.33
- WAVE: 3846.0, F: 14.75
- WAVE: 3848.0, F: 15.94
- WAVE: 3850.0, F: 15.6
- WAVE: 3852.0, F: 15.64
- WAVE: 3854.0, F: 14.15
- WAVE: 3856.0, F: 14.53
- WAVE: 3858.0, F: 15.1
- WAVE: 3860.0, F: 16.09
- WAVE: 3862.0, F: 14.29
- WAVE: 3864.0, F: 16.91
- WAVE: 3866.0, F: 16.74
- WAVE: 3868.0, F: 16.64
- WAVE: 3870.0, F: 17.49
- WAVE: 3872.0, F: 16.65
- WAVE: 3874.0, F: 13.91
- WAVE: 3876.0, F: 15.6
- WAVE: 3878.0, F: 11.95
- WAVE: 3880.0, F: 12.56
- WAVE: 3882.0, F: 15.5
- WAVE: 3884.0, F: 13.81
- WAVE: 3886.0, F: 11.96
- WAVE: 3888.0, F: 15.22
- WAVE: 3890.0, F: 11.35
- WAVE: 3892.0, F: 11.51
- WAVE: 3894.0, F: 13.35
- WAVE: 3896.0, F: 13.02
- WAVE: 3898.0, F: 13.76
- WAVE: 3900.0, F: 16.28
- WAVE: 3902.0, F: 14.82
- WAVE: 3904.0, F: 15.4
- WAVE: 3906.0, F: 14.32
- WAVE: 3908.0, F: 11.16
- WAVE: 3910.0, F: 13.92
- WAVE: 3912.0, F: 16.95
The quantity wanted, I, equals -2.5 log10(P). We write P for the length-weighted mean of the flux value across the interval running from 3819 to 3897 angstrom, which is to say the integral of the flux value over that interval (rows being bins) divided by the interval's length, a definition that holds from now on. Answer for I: -2.88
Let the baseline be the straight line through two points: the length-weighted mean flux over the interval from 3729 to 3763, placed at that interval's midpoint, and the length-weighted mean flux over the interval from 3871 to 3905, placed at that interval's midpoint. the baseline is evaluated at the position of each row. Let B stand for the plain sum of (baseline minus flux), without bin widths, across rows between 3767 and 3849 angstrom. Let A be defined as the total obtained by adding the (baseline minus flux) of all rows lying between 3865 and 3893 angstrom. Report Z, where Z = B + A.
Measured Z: 45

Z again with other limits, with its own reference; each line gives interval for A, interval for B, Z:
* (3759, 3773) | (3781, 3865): 36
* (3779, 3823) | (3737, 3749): 30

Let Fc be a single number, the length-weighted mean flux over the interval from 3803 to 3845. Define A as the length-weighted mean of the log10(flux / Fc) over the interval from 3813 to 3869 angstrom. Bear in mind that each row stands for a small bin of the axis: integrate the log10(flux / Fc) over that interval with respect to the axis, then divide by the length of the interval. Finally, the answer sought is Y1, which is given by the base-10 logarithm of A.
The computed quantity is -1.77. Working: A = 0.017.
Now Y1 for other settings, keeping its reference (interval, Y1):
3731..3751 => -1.38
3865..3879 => -1.26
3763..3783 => -1.78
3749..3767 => -1.34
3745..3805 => -2.08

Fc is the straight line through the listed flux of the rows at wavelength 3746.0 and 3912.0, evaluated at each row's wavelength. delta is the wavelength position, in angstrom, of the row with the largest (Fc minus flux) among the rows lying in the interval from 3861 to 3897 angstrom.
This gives 3890.0 angstrom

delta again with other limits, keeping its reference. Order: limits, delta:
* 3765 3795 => 3772.0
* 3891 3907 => 3892.0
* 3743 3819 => 3798.0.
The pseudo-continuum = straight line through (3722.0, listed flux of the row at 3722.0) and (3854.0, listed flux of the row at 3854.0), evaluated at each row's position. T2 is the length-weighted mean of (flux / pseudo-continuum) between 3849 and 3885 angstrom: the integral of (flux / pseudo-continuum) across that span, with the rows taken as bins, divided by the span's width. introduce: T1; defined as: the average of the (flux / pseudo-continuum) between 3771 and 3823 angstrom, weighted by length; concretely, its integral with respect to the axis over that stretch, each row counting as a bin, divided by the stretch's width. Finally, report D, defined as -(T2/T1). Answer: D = -1.14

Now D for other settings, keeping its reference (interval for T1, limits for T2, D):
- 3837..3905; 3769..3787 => -0.93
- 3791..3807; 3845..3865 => -1.23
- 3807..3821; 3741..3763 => -1.07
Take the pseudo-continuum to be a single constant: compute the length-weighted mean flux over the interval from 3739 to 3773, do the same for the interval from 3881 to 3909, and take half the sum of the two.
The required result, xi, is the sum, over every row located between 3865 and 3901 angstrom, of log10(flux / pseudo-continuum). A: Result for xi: -0.10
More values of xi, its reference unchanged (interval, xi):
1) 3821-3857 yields -0.29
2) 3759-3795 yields -0.06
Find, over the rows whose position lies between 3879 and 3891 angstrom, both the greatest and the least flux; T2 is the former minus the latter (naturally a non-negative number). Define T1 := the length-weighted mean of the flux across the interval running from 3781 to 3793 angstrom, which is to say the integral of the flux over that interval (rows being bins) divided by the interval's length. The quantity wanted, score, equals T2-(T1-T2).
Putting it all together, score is -5.8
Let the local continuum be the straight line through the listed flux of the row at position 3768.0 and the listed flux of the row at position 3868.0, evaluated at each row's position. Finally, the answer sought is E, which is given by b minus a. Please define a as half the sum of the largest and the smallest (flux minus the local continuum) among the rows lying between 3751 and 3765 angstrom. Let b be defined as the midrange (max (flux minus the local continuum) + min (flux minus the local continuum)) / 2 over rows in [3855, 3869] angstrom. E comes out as -0.9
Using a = -0.1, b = -1.0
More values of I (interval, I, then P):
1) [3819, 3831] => -2.82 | 13.4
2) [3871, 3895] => -2.83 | 13.6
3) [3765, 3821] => -2.84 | 13.7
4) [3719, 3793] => -2.94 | 14.9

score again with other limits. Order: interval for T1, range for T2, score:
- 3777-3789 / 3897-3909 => -4.4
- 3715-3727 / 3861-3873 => -8.2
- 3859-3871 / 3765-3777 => -8.7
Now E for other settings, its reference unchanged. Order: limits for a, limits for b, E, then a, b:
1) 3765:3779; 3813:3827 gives -1.2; -1.4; -2.7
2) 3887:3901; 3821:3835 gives 0.4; -3.2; -2.8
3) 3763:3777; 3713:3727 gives 2.3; -1.9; 0.4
